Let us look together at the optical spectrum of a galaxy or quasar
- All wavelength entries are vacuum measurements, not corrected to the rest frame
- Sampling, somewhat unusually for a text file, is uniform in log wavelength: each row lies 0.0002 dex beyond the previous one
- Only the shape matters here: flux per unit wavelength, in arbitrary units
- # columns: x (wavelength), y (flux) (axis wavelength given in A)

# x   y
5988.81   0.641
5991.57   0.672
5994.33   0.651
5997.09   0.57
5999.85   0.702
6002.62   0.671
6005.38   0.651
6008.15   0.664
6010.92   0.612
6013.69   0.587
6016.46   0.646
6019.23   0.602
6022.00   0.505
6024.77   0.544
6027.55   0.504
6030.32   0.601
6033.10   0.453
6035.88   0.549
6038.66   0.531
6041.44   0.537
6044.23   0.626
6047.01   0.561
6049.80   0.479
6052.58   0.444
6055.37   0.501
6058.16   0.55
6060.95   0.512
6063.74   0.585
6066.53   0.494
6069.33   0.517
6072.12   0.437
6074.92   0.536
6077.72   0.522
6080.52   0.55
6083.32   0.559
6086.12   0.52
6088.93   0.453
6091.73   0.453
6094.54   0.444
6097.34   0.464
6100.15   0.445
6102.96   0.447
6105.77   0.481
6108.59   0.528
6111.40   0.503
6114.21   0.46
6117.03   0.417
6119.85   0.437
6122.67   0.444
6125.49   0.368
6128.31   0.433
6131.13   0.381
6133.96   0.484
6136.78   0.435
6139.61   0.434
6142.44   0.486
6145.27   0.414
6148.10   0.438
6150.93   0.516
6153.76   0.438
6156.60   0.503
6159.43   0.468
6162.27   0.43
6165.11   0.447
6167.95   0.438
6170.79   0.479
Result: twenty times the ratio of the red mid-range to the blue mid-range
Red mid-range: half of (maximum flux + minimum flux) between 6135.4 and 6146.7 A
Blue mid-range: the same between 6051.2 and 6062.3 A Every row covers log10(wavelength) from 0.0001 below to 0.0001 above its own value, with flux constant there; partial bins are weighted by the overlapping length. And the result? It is 18.1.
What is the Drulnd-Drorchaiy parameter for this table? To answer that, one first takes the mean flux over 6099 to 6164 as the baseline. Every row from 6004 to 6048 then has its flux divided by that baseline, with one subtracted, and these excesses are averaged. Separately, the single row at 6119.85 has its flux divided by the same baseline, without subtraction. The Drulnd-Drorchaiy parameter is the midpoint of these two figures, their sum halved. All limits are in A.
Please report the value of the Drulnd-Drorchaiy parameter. 0.62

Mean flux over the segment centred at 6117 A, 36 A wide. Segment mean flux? 0.45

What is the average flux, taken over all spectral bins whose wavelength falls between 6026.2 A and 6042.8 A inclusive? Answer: 0.53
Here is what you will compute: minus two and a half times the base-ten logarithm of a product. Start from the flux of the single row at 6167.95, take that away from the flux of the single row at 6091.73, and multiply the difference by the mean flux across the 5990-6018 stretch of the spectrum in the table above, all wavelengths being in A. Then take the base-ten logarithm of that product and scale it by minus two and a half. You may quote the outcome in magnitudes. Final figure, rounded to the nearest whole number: 5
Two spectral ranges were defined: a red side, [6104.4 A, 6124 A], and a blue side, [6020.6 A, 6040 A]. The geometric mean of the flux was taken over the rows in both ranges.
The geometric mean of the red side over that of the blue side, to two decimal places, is 0.89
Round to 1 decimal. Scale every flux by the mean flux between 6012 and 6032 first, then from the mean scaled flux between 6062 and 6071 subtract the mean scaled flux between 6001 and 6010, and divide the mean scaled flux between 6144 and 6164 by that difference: -3.5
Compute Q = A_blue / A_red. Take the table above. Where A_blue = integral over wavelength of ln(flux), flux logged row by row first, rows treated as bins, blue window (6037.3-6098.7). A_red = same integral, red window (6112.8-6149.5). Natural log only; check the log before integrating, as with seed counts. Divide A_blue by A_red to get 1.3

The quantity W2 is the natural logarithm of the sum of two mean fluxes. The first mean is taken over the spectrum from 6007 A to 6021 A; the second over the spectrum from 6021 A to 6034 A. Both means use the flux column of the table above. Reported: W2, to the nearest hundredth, 0.13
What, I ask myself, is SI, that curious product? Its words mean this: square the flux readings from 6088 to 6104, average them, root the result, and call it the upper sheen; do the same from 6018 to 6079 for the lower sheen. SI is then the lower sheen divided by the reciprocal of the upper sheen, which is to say 0.239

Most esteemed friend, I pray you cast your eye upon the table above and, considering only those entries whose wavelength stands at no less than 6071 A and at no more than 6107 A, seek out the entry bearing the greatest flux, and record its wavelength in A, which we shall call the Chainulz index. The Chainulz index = 6083.32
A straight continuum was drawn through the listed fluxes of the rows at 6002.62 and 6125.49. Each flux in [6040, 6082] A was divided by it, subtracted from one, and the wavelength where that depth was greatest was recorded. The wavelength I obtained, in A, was 6052.58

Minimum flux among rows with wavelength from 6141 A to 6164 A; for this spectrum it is 0.414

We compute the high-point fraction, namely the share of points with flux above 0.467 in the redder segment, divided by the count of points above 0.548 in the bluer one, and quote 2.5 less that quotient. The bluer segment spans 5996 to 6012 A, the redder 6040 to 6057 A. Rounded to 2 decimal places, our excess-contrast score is 2.36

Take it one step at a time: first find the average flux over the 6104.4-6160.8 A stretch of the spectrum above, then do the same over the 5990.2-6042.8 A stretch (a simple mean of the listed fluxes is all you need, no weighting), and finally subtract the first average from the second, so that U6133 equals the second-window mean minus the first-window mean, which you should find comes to 0.139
